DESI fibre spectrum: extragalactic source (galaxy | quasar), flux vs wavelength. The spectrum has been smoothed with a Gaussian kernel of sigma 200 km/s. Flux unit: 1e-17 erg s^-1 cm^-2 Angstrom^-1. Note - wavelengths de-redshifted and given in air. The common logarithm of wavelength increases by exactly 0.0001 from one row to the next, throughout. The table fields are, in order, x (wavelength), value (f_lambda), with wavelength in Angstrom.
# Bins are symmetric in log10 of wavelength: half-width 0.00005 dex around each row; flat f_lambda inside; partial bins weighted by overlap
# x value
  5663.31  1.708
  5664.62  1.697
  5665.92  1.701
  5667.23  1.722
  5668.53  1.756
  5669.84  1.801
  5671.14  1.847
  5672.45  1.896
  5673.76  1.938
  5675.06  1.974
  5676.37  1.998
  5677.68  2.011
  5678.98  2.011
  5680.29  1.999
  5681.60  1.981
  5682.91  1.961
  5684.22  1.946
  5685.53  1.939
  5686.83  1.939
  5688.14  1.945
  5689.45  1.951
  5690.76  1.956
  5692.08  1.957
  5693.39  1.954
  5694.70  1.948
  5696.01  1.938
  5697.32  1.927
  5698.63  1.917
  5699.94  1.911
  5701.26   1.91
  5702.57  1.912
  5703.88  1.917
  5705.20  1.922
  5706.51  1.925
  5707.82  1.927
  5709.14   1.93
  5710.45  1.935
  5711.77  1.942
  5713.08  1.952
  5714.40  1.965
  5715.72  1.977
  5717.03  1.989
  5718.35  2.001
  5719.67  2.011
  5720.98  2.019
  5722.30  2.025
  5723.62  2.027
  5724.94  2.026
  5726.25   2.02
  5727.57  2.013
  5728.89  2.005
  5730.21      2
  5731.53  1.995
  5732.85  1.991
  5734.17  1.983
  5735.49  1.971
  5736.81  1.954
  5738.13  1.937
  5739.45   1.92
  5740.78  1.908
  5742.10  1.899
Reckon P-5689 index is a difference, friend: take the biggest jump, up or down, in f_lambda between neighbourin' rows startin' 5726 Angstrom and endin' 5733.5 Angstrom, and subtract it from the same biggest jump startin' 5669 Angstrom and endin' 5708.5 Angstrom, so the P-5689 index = 0.041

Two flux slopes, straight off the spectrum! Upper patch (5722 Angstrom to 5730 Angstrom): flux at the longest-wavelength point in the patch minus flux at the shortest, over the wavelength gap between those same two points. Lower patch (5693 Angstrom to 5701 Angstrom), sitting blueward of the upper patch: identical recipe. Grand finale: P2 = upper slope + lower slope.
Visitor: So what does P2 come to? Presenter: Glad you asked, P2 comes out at -0.010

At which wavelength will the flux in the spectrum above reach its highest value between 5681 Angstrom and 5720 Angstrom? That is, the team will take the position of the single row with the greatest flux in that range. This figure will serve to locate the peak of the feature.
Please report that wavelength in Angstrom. 5719.67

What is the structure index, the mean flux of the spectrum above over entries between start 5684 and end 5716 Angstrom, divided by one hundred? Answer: 0.0194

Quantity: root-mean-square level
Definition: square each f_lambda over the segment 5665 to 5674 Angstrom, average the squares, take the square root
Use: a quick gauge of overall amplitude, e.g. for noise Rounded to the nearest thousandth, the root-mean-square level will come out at 1.811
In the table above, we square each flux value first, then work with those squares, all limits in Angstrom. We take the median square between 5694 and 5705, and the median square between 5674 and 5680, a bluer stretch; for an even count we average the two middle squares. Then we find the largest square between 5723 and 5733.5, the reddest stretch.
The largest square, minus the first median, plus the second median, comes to 4.45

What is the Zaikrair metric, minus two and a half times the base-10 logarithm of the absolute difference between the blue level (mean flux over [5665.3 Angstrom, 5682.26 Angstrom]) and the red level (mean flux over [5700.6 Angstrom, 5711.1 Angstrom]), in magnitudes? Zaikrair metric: 3.9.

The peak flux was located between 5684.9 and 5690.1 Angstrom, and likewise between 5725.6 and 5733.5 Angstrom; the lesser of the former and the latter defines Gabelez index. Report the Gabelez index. 1.951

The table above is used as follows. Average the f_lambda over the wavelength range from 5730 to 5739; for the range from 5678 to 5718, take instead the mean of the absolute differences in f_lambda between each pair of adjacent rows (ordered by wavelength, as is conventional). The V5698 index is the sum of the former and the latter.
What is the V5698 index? 1.98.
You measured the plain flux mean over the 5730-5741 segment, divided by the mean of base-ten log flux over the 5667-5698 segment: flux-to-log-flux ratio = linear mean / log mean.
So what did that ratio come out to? 6.9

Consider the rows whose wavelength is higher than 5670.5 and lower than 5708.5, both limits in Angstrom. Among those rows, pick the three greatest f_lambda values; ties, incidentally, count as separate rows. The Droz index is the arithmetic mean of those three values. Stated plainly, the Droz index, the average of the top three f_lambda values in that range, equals 2.01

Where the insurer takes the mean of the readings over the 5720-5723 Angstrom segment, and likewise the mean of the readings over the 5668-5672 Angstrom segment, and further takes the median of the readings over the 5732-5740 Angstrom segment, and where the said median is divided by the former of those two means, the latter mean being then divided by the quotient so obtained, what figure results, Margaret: 1.86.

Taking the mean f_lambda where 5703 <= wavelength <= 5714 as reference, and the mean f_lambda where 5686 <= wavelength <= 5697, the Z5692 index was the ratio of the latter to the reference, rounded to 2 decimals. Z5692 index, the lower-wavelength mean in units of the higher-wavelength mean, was 1.01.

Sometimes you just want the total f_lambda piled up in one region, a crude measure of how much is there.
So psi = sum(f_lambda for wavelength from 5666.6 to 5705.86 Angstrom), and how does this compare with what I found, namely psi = 58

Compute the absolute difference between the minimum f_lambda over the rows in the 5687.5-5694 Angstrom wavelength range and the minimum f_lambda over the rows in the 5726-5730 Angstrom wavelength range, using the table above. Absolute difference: 0.060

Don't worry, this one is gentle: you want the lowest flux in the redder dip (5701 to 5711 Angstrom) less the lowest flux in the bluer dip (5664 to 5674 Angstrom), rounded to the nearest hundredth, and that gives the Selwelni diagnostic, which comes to 0.21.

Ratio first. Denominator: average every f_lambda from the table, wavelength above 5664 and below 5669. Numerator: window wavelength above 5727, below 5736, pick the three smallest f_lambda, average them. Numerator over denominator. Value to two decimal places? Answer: 1.15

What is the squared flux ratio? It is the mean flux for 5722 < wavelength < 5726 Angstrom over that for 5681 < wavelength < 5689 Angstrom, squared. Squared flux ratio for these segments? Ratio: 1.08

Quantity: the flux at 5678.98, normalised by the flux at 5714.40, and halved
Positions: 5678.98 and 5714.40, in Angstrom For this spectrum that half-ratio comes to 0.512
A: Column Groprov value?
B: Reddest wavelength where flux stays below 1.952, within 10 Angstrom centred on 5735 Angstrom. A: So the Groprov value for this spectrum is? 5739.45 Angstrom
